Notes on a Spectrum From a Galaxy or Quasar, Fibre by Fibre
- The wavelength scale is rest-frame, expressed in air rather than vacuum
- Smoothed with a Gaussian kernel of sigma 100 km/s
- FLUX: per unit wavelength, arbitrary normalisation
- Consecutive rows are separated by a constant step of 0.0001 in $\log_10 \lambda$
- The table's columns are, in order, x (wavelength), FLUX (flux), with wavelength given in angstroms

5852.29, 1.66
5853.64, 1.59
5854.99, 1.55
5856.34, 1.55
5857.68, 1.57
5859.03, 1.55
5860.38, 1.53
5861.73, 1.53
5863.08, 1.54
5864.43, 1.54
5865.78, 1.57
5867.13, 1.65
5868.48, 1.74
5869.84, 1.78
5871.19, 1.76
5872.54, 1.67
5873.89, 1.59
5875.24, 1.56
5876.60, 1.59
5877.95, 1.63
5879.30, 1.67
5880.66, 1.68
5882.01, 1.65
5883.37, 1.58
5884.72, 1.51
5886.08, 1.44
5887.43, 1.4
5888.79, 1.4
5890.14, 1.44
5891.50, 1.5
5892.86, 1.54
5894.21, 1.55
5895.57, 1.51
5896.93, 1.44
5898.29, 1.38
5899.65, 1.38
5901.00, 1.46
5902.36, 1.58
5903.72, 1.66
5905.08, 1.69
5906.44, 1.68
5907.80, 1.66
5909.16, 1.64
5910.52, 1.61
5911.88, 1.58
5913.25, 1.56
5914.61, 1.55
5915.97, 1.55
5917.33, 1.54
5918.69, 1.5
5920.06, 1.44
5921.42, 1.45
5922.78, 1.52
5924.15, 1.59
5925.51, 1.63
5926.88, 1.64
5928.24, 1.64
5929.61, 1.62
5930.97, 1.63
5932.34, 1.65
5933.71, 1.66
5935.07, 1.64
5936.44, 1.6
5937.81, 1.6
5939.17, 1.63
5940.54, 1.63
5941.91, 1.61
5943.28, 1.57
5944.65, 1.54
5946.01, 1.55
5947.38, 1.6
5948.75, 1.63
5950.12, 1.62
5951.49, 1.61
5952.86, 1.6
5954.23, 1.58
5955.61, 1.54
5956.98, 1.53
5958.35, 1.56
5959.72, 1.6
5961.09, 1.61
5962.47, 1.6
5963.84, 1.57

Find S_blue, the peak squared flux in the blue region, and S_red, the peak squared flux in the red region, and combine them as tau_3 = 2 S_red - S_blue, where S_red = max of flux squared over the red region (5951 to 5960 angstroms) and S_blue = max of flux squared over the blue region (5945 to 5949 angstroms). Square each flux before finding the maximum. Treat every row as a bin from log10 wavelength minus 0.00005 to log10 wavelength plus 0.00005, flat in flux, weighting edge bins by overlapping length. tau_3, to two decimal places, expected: 2.53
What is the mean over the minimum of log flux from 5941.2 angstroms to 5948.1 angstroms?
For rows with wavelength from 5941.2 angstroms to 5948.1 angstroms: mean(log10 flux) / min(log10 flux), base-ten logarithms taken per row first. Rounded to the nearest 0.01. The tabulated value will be 1.05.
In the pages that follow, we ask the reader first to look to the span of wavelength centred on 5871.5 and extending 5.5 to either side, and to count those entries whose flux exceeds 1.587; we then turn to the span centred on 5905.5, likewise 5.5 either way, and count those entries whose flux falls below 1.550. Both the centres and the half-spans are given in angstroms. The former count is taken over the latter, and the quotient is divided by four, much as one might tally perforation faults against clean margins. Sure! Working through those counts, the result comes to 1.75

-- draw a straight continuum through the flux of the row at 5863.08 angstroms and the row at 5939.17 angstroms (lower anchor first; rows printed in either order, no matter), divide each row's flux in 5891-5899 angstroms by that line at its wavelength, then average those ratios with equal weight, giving 0.94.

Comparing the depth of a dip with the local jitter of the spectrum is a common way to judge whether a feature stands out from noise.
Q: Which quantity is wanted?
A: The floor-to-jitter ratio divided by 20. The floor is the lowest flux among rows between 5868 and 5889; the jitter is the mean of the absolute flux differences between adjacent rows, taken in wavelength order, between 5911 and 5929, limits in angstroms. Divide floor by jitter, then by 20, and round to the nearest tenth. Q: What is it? 2.5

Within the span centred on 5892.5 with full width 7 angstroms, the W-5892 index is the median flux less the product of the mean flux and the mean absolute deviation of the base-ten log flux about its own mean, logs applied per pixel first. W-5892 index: 1.50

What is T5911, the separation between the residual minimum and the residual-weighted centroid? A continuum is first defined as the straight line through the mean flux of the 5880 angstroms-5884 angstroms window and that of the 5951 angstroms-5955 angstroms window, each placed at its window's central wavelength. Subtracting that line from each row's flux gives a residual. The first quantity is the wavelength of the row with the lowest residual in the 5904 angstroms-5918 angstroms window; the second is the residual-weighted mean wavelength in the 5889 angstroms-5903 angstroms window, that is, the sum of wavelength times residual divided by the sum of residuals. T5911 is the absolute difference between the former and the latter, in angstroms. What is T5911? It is 21.0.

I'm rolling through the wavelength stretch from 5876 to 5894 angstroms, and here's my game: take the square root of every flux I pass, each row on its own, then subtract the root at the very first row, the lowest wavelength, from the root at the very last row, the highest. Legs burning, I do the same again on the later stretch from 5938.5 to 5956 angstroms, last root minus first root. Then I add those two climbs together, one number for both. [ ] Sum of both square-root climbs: -0.06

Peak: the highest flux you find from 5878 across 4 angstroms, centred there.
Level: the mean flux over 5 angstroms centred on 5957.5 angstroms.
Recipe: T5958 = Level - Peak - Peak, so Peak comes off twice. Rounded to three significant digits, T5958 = -1.78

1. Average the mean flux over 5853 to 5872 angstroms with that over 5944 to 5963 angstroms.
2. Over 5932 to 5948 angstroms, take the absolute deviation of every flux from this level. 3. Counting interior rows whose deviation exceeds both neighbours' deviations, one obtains 2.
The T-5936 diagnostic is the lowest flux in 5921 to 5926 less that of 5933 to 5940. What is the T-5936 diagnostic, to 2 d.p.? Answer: -0.15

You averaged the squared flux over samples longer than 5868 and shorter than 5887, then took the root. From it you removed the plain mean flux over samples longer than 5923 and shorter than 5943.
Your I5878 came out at 0.01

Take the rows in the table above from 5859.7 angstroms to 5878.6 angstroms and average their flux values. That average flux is 1.62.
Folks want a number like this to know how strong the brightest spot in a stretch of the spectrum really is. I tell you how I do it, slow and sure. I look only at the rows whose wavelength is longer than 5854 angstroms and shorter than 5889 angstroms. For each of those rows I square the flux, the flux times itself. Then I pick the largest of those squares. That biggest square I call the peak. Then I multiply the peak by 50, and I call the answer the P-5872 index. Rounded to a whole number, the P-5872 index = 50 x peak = 158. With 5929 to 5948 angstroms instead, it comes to 138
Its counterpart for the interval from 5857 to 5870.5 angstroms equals 158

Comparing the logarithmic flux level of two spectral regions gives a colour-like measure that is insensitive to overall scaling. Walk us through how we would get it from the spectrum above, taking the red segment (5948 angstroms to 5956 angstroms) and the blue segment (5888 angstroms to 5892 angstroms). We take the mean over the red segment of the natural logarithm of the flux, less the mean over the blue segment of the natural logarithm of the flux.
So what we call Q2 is 0.10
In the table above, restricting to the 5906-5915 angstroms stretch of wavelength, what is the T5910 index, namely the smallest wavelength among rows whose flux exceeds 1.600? 5906.44 angstroms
